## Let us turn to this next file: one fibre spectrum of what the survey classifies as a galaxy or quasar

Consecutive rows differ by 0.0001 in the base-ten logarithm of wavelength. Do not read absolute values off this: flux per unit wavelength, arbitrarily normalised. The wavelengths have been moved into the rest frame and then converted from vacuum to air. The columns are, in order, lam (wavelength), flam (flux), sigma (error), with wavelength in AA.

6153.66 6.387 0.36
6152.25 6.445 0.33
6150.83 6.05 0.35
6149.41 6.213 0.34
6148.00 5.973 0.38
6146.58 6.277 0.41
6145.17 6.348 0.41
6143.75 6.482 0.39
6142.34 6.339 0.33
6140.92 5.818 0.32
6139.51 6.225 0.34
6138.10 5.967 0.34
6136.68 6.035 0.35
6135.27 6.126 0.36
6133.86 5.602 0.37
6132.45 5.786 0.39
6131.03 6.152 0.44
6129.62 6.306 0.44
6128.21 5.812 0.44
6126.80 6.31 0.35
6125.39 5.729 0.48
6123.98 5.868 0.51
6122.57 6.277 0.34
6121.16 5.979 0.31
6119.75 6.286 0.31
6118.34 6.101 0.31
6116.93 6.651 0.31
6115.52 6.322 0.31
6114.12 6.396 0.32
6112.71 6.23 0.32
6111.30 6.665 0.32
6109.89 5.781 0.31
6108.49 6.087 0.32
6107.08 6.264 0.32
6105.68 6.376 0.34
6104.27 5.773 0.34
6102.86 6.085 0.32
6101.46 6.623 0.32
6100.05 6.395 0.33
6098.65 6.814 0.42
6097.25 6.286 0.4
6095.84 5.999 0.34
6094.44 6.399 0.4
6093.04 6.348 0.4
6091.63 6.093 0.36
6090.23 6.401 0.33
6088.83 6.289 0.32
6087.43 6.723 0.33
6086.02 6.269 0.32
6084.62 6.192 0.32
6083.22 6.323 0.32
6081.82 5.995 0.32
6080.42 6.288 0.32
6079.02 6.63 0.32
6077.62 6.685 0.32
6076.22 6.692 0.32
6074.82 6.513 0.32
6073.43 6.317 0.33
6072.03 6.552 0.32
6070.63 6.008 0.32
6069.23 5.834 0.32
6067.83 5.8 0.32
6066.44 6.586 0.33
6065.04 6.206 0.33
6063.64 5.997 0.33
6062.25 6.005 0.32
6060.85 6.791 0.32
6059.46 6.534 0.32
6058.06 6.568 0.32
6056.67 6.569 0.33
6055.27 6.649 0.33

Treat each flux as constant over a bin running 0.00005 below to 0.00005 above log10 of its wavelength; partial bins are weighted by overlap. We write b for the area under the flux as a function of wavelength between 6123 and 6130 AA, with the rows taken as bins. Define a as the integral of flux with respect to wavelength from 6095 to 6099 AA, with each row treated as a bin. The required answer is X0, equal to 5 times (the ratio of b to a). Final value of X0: 8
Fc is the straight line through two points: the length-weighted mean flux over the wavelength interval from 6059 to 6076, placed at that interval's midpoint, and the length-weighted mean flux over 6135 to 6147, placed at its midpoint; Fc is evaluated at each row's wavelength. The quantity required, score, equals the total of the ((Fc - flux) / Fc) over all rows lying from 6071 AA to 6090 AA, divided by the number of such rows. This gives -0.026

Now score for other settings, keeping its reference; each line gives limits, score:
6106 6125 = -0.002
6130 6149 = 0.015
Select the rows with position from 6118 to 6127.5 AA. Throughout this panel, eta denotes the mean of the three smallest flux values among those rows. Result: 5.86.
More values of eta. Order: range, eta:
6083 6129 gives 5.76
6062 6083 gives 5.88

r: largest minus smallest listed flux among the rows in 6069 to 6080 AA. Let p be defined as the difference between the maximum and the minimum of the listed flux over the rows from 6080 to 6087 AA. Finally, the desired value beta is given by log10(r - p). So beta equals -0.3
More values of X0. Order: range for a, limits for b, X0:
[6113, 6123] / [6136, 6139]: 1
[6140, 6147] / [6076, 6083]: 5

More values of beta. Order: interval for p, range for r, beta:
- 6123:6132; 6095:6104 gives -0.6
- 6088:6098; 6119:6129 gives -0.7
